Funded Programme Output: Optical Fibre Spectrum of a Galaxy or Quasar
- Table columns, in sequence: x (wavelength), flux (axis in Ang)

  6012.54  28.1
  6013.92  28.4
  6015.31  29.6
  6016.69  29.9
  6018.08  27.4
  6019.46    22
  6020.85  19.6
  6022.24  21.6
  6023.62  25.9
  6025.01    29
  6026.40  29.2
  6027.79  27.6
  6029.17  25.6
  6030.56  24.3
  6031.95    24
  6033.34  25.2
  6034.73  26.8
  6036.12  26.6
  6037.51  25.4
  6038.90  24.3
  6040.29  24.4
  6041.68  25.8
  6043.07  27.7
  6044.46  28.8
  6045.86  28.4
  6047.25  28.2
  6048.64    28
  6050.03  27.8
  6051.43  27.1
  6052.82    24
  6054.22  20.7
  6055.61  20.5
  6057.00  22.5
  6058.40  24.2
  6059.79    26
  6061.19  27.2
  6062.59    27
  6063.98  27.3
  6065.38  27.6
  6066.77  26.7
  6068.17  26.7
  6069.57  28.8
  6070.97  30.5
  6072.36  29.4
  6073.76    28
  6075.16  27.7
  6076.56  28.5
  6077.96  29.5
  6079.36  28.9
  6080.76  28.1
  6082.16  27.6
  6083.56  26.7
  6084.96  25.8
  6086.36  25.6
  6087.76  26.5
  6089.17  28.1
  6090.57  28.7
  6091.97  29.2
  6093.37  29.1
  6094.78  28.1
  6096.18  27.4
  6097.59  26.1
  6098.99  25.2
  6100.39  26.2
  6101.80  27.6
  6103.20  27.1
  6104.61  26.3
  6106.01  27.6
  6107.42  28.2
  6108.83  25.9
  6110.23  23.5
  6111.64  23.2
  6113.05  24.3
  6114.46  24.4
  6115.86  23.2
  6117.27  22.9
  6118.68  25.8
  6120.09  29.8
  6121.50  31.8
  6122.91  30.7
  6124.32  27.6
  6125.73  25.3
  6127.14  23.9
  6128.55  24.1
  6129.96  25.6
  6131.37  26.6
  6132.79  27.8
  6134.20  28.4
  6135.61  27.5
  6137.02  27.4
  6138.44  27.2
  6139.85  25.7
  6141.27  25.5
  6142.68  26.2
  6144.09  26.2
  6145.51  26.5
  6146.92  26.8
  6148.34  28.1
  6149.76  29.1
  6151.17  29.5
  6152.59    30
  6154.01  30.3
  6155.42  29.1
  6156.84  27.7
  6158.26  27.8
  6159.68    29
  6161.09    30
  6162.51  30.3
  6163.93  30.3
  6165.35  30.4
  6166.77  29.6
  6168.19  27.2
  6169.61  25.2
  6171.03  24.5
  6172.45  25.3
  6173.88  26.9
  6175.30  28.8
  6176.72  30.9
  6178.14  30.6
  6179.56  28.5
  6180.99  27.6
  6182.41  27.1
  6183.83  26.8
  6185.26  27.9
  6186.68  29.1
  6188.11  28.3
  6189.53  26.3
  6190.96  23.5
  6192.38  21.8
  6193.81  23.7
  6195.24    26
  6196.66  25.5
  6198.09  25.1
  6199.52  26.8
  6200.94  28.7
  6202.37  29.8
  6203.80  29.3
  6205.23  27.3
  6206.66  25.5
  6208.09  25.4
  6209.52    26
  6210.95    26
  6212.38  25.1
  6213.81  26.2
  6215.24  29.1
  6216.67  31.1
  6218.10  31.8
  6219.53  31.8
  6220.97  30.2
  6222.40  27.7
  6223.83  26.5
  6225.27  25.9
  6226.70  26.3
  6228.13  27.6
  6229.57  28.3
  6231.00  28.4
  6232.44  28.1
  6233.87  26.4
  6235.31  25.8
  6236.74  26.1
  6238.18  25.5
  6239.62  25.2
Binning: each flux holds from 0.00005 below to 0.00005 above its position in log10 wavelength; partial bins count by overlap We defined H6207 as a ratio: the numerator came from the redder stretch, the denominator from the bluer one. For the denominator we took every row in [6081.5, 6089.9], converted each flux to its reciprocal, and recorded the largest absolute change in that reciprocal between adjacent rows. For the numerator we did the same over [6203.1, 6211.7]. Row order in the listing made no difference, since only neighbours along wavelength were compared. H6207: 1.2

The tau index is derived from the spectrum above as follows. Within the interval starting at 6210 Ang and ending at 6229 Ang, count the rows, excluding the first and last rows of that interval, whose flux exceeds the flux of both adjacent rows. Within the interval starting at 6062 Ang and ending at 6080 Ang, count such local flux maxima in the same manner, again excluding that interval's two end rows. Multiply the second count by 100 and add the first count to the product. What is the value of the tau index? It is 300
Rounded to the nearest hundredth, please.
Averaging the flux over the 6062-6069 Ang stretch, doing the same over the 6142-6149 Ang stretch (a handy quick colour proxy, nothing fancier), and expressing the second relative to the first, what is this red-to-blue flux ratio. 0.99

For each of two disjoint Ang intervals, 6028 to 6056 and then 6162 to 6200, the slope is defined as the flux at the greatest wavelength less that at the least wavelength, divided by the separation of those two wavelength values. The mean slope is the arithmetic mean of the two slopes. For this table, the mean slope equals -0.14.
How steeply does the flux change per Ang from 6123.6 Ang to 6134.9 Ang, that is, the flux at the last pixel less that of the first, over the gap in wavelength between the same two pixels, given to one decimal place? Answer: 0.1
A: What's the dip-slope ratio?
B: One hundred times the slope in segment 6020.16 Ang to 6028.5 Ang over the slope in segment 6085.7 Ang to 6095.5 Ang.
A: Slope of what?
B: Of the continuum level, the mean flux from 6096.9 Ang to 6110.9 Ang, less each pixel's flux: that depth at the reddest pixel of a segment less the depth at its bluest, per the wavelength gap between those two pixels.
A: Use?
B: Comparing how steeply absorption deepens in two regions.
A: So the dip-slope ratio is 388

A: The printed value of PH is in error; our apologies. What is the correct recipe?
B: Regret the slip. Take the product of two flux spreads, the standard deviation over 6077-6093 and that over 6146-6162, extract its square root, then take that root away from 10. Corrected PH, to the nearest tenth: 8.8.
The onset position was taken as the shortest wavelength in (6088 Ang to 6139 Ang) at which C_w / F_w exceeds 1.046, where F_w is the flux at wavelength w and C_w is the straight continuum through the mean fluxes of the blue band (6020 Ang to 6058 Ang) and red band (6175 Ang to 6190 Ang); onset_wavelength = 6098.99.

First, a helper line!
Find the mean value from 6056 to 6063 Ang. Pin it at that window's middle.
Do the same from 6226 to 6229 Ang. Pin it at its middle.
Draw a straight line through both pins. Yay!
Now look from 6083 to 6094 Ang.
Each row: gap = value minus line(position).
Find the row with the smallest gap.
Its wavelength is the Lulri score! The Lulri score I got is 6086.36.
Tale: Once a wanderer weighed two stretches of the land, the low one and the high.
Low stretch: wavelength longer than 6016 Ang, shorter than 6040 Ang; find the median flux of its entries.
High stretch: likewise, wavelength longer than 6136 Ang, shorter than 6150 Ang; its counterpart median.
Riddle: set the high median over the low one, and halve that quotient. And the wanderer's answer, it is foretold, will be 0.521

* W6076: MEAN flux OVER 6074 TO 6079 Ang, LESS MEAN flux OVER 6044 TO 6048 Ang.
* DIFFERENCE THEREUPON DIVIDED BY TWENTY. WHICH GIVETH 0.005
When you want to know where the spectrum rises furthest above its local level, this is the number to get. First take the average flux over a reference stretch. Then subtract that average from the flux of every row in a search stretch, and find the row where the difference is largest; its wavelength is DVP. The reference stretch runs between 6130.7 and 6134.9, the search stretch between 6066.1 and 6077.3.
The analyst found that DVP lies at 6070.97 Ang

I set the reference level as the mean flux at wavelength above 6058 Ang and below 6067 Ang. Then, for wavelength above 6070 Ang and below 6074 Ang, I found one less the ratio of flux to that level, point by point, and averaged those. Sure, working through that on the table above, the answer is -0.10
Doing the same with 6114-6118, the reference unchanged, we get 0.12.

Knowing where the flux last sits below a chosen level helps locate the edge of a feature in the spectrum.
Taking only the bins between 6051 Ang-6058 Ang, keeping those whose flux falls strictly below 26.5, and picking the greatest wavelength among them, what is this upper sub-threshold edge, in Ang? 6057.00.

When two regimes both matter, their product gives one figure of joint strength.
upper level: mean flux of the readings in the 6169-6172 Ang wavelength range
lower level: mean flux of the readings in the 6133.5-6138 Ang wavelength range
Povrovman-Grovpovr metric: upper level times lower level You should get 690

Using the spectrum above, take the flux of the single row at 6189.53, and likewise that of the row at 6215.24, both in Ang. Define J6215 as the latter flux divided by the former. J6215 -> 1.11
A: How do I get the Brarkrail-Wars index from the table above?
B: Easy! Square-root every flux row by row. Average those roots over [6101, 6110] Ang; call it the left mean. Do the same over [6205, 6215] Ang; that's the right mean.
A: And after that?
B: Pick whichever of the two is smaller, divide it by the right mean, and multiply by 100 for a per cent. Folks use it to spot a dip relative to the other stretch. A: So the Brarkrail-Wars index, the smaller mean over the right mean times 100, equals 100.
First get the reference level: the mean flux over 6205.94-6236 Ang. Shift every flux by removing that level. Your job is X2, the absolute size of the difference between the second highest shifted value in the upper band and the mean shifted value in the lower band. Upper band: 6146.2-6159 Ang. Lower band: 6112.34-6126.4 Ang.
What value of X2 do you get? 3.4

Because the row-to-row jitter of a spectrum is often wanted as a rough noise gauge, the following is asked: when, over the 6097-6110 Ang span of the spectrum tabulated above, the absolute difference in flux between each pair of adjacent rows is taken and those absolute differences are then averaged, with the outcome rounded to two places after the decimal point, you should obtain 1.10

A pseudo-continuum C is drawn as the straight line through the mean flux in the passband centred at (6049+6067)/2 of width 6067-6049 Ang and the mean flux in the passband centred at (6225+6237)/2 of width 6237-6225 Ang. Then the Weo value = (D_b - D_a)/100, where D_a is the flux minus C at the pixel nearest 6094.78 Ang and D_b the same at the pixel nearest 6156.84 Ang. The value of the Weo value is -0.010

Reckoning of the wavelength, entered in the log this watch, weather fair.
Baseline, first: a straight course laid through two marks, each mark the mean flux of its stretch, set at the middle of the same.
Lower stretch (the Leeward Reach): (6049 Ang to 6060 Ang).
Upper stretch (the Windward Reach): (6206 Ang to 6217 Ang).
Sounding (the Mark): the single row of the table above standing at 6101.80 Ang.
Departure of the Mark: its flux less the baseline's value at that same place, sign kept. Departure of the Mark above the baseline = 2.7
